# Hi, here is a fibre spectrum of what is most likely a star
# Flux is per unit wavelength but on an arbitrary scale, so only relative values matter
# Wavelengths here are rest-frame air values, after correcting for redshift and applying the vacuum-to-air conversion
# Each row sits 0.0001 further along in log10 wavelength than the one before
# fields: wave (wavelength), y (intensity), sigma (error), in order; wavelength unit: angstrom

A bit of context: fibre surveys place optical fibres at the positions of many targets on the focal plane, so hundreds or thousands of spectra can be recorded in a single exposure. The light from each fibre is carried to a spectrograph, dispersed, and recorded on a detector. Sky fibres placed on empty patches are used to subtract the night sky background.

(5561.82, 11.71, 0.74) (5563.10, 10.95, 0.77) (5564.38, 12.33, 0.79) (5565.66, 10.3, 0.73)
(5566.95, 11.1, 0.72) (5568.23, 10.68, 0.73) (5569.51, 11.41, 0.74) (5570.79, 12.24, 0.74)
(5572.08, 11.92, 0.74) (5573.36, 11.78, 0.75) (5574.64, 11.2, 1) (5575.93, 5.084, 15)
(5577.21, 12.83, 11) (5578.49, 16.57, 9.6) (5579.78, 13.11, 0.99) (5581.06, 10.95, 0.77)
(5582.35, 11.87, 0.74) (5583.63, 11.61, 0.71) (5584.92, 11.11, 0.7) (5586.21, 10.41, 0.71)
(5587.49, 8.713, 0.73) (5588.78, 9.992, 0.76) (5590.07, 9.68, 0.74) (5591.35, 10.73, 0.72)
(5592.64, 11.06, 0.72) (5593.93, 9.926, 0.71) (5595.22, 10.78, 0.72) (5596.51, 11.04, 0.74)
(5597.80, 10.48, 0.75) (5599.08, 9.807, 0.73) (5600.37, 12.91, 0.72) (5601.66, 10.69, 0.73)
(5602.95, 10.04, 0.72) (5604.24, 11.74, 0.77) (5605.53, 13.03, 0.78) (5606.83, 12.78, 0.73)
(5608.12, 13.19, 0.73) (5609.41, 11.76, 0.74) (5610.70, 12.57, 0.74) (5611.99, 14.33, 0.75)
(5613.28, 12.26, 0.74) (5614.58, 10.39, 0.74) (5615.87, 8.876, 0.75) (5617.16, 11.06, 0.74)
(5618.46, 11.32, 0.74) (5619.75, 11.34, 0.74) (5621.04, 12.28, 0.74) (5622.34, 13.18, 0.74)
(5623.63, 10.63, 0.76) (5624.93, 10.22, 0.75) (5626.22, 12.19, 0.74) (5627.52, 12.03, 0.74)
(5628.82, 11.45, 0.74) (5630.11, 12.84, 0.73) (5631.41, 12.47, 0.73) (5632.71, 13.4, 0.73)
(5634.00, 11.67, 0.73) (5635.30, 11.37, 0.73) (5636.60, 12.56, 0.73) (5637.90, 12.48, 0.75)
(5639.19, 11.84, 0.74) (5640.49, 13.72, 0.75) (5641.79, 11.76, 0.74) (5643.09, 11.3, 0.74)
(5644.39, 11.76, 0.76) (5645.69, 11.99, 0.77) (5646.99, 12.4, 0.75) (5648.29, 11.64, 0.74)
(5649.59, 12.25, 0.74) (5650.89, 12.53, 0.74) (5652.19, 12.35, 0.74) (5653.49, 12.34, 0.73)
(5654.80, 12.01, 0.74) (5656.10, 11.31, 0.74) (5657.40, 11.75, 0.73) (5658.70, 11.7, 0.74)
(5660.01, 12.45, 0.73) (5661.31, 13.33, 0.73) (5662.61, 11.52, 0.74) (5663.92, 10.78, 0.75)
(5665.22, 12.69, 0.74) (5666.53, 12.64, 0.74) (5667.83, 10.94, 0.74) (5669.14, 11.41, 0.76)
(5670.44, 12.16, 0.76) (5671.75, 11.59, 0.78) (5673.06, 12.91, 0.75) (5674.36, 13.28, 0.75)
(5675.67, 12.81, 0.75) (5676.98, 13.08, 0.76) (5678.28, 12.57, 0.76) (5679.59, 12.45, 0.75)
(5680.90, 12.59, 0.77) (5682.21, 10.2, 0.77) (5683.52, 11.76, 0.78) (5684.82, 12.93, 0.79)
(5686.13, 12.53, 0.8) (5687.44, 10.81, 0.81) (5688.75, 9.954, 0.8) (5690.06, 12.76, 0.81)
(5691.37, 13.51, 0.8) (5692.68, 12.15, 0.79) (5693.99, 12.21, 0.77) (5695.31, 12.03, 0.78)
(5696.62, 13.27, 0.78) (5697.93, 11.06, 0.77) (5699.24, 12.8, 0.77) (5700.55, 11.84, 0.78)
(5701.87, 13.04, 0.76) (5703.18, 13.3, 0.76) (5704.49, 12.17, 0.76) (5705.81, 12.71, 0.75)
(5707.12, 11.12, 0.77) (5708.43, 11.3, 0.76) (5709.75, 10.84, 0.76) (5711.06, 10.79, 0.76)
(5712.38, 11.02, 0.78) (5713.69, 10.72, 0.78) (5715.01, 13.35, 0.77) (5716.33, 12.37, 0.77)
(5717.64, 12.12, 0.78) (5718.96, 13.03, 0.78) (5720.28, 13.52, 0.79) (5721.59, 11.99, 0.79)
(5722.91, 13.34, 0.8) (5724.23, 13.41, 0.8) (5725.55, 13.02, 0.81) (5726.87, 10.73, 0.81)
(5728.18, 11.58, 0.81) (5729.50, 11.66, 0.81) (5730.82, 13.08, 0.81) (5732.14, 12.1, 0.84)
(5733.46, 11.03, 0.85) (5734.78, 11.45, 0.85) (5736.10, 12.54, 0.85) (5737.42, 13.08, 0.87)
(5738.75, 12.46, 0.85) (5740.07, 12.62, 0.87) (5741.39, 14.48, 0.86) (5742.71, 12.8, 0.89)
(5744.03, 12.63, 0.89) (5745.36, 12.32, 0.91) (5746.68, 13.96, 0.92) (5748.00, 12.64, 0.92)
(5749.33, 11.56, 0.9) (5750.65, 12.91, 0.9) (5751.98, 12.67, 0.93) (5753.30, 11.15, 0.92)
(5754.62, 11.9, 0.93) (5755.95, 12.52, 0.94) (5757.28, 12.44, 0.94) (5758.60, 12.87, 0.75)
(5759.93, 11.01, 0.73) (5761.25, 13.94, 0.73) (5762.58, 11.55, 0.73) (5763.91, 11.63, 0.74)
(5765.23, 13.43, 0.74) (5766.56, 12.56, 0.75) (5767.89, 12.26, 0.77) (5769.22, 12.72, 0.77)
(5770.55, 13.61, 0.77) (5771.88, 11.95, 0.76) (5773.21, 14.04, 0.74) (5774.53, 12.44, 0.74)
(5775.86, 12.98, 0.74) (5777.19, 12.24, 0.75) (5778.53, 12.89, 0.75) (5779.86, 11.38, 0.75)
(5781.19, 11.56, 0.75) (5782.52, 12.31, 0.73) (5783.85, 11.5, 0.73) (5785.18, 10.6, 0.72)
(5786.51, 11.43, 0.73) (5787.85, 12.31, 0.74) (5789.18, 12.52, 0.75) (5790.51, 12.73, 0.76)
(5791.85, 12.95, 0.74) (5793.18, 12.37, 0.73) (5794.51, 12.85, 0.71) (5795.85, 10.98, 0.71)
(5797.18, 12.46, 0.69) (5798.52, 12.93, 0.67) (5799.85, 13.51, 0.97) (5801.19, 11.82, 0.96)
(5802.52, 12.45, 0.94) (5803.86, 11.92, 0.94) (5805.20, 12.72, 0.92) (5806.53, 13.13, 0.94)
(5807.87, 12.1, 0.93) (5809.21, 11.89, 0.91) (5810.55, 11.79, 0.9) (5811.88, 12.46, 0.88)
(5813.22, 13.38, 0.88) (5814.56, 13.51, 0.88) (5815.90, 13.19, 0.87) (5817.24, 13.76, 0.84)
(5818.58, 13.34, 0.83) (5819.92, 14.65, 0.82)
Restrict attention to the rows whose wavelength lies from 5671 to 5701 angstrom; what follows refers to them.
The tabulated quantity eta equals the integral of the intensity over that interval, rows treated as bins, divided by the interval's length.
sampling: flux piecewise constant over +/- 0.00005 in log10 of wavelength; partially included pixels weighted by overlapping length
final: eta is 12.2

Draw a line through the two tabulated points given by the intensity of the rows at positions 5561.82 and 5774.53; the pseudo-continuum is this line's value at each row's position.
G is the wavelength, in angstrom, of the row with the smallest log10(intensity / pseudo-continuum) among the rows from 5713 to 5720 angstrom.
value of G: 5713.69 angstrom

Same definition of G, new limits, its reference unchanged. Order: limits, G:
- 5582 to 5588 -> 5587.49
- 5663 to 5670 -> 5663.92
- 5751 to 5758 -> 5753.30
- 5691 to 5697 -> 5695.31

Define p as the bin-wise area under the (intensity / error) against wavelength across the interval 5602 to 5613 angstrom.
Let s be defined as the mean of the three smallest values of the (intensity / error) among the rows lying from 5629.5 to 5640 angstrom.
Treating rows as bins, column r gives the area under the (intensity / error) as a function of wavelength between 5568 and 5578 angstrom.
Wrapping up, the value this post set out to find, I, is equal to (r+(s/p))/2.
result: 56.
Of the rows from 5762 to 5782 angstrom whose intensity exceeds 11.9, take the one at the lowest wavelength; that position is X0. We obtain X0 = 5765.23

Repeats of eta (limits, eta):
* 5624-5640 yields 12.0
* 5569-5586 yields 11.6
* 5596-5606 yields 11.2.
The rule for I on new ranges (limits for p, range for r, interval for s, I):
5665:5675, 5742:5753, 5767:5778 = 77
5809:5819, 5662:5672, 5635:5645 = 78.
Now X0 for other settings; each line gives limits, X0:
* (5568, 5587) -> 5570.79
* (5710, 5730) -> 5715.01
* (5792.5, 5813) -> 5793.18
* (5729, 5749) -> 5730.82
